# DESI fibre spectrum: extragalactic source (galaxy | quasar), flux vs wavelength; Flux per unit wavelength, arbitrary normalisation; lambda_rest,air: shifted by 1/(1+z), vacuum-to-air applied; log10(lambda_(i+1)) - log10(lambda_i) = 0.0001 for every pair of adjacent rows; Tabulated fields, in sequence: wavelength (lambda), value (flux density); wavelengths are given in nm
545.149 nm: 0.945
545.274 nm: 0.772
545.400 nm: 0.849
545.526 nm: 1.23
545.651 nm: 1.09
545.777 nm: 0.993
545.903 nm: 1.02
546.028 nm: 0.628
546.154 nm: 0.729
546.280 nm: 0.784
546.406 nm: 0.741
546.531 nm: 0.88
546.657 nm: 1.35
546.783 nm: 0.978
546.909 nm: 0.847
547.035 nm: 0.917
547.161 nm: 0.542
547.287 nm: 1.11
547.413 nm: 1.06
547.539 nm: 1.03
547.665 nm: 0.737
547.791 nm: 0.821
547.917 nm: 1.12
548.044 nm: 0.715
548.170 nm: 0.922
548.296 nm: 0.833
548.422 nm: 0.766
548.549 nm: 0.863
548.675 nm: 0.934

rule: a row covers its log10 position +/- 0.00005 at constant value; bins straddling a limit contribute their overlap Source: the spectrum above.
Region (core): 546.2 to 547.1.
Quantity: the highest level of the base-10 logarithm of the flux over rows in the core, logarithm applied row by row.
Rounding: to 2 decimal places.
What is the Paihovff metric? 0.13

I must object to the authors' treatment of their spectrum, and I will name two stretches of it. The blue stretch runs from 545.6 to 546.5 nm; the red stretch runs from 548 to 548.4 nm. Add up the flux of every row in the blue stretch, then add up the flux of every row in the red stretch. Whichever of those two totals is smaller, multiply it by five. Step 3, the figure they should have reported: 12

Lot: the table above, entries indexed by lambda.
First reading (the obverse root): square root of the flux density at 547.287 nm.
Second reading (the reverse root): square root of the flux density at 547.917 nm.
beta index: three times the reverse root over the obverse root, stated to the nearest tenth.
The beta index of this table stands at 3.0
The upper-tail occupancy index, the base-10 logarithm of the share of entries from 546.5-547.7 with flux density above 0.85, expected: -0.155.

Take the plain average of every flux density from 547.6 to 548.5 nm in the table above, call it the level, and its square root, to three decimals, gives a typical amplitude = 0.919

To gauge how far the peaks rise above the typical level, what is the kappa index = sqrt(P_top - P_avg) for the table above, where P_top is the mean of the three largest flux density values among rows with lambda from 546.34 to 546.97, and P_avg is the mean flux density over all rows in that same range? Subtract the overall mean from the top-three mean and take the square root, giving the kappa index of 0.332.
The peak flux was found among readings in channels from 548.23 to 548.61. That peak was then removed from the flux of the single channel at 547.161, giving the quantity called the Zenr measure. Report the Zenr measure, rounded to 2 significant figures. -0.32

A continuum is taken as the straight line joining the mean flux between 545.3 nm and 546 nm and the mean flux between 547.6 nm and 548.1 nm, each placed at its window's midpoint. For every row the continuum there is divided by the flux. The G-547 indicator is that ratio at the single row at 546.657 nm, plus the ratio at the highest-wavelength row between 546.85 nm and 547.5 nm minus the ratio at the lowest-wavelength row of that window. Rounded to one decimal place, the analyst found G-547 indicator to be 0.4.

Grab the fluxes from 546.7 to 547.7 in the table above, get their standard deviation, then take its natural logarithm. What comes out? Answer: -1.7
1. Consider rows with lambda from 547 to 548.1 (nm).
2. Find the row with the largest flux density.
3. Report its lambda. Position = 547.917 nm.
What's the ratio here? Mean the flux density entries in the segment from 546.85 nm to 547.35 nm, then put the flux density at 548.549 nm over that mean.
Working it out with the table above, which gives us 1.01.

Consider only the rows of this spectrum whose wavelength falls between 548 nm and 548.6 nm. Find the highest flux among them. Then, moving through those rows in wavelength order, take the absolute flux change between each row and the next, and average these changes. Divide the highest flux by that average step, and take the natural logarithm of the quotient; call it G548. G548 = 2.08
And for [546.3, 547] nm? 1.58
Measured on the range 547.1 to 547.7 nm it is 1.55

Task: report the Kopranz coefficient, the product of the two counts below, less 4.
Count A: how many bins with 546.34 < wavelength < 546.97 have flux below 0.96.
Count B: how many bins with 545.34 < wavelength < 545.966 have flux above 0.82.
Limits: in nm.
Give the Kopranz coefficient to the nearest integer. 11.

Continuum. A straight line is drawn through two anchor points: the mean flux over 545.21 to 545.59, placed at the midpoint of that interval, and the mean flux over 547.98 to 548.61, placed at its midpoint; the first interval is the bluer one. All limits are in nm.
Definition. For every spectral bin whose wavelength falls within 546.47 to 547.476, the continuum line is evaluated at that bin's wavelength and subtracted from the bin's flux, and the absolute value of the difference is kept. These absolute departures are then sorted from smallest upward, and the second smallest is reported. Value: 0.035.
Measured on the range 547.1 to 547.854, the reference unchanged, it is 0.111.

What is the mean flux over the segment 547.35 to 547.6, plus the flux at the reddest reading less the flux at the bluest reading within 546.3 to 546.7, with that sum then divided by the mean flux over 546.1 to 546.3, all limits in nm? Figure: 2.2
